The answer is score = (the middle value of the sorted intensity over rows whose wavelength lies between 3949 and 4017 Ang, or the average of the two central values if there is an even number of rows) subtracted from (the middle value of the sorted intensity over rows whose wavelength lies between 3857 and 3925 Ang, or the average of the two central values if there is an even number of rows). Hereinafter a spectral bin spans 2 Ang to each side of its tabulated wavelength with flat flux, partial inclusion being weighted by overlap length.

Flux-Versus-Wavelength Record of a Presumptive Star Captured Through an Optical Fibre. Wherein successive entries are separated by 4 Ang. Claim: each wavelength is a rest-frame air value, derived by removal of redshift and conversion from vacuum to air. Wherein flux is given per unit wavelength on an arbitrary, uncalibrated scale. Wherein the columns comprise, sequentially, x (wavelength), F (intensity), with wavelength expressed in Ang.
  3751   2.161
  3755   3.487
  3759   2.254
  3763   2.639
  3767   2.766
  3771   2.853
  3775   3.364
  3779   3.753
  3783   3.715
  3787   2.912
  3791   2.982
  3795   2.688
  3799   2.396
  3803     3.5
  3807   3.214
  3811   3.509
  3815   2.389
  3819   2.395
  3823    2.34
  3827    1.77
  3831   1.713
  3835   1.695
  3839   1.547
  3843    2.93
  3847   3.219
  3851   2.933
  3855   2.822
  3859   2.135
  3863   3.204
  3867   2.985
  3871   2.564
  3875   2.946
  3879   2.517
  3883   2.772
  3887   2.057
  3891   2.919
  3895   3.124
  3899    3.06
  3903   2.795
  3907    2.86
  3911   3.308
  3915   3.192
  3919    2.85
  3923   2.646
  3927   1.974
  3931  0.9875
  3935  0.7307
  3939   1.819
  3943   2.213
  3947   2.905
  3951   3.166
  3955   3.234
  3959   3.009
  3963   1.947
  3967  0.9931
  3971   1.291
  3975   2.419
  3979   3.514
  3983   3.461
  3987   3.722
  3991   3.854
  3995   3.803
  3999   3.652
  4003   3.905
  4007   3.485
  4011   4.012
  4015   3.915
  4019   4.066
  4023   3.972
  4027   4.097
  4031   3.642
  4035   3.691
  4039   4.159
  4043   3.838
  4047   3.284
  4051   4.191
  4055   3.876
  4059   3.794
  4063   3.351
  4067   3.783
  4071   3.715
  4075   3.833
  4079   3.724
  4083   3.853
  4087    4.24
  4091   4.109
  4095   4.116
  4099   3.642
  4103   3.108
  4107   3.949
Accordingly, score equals -0.6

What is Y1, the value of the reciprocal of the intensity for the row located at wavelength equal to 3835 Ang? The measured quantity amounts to 0.59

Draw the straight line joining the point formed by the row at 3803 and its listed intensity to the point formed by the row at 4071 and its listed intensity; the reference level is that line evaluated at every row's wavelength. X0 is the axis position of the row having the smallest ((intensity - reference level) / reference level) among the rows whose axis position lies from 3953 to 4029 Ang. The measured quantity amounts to 3967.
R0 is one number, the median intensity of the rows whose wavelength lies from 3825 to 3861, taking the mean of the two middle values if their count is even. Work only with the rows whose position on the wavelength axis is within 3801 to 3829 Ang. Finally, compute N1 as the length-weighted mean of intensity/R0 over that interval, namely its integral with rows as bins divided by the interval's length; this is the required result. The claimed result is 1.28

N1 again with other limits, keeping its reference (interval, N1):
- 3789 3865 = 1.22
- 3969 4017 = 1.60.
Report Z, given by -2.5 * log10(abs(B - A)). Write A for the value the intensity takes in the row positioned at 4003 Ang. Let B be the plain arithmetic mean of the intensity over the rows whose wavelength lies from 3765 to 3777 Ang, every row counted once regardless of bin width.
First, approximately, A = 3.905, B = 3.0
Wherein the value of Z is 0.1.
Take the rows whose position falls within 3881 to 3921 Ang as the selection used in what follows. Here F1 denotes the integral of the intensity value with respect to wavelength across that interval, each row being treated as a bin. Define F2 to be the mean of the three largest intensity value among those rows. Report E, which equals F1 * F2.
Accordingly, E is 371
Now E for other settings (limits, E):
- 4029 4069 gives 613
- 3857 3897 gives 338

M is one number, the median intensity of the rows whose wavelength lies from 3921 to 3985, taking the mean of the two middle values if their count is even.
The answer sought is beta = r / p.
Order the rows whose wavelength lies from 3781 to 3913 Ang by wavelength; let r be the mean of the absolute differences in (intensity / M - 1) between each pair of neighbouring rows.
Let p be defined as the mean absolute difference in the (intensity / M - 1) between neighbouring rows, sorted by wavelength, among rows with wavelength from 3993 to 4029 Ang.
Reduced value 1.8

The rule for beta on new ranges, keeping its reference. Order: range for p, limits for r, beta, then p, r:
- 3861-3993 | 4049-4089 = 0.5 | 0.20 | 0.100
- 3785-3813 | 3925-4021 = 1.2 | 0.17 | 0.199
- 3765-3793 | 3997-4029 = 0.8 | 0.14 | 0.103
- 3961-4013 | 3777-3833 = 0.9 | 0.19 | 0.166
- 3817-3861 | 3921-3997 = 1.5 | 0.16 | 0.232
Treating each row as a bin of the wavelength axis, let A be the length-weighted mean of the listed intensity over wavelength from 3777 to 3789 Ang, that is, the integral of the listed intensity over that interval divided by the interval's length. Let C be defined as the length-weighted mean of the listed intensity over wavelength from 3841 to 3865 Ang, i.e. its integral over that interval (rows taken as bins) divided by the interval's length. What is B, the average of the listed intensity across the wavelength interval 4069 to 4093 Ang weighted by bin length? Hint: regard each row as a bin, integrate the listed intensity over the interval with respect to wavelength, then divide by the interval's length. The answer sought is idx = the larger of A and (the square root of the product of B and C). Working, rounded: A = 3.46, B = 3.9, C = 2.9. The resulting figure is 3.46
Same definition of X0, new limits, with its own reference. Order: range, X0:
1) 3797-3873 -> 3839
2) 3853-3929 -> 3927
